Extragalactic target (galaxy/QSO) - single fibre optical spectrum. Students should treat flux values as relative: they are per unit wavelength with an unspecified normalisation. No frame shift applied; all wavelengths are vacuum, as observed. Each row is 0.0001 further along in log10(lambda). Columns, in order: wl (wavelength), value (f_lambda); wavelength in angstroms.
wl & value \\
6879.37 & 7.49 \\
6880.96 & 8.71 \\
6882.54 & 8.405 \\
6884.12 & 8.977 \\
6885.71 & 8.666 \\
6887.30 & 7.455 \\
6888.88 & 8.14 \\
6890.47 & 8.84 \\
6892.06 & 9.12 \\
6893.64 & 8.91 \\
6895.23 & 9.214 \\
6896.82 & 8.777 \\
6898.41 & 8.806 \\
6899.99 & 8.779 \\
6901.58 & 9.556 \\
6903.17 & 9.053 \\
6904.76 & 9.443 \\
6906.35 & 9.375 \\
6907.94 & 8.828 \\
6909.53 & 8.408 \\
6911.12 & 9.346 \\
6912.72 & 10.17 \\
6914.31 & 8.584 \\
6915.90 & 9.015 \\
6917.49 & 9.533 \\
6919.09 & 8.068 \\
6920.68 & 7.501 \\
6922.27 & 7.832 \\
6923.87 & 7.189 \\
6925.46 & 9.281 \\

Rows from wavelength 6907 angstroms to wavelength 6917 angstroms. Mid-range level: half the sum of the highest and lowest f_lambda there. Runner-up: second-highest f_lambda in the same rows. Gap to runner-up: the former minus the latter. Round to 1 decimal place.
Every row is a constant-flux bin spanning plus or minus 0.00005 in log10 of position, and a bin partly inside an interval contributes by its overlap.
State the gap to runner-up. -0.1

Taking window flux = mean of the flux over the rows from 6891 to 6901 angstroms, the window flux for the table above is 8.9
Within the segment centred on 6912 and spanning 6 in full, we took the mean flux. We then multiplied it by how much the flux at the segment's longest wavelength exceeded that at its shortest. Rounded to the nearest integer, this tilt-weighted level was 2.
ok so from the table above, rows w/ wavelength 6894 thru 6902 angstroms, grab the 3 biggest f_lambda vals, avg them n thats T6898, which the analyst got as 9.19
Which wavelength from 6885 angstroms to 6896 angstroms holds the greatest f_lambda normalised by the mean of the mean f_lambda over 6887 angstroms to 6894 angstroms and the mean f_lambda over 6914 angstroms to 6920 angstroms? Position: 6895.23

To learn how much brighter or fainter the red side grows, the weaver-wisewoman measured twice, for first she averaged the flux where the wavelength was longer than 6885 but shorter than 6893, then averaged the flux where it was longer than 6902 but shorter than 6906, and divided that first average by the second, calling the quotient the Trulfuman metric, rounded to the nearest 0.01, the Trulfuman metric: 0.91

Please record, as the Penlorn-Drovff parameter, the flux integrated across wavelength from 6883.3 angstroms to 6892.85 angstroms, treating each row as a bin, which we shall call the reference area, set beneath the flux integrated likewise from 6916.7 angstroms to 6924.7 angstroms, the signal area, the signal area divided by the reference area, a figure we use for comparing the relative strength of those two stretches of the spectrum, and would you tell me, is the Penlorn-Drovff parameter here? 0.79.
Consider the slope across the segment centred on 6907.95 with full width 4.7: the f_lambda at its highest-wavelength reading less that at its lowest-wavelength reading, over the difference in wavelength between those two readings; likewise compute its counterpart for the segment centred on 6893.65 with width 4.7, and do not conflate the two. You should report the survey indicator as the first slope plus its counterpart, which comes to -0.3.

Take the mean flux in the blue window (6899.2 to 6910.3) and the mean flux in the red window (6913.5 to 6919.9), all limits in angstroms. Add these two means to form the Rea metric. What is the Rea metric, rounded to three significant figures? 17.9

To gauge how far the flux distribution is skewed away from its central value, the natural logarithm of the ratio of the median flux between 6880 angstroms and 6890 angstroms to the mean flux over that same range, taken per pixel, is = 0.017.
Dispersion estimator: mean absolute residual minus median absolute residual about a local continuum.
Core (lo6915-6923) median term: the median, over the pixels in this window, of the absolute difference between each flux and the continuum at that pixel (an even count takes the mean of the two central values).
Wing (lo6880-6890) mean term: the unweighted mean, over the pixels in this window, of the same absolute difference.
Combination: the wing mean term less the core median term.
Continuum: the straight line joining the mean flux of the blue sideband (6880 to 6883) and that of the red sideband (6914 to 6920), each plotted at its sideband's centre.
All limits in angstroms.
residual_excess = -0.3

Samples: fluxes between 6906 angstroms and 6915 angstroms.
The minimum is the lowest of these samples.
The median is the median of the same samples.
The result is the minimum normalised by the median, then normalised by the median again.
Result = 0.102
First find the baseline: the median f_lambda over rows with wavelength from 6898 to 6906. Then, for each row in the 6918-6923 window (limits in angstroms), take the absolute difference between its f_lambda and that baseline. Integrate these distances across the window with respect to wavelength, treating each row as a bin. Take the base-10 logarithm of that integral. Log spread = 0.78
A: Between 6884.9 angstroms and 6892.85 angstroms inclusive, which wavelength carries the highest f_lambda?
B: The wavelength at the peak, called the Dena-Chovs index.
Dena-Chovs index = 6892.06 angstroms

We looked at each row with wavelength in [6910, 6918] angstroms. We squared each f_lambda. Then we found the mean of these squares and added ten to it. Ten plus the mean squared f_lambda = 97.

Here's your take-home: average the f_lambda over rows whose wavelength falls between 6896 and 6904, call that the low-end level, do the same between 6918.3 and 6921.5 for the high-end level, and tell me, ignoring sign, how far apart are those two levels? 1.2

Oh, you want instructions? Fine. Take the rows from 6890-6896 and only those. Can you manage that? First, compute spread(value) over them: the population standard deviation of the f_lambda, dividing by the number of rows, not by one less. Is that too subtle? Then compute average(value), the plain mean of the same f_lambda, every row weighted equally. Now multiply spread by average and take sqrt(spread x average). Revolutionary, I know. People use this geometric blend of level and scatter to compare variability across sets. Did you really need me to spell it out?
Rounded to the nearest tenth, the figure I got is 1.2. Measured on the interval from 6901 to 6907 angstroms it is 1.3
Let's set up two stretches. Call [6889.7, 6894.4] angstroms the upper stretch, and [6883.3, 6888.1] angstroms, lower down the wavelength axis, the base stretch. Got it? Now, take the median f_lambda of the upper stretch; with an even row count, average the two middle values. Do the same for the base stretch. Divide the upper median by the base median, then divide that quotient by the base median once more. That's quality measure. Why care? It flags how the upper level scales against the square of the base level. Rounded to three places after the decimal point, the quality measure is 0.119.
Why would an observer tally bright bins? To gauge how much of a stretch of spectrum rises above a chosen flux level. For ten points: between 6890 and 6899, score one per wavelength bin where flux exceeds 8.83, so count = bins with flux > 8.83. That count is 4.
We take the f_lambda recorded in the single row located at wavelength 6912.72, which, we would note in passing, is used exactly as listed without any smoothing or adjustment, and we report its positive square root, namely 3.19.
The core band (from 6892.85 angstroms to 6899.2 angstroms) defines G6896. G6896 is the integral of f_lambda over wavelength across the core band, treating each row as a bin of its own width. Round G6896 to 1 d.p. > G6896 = 56.7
